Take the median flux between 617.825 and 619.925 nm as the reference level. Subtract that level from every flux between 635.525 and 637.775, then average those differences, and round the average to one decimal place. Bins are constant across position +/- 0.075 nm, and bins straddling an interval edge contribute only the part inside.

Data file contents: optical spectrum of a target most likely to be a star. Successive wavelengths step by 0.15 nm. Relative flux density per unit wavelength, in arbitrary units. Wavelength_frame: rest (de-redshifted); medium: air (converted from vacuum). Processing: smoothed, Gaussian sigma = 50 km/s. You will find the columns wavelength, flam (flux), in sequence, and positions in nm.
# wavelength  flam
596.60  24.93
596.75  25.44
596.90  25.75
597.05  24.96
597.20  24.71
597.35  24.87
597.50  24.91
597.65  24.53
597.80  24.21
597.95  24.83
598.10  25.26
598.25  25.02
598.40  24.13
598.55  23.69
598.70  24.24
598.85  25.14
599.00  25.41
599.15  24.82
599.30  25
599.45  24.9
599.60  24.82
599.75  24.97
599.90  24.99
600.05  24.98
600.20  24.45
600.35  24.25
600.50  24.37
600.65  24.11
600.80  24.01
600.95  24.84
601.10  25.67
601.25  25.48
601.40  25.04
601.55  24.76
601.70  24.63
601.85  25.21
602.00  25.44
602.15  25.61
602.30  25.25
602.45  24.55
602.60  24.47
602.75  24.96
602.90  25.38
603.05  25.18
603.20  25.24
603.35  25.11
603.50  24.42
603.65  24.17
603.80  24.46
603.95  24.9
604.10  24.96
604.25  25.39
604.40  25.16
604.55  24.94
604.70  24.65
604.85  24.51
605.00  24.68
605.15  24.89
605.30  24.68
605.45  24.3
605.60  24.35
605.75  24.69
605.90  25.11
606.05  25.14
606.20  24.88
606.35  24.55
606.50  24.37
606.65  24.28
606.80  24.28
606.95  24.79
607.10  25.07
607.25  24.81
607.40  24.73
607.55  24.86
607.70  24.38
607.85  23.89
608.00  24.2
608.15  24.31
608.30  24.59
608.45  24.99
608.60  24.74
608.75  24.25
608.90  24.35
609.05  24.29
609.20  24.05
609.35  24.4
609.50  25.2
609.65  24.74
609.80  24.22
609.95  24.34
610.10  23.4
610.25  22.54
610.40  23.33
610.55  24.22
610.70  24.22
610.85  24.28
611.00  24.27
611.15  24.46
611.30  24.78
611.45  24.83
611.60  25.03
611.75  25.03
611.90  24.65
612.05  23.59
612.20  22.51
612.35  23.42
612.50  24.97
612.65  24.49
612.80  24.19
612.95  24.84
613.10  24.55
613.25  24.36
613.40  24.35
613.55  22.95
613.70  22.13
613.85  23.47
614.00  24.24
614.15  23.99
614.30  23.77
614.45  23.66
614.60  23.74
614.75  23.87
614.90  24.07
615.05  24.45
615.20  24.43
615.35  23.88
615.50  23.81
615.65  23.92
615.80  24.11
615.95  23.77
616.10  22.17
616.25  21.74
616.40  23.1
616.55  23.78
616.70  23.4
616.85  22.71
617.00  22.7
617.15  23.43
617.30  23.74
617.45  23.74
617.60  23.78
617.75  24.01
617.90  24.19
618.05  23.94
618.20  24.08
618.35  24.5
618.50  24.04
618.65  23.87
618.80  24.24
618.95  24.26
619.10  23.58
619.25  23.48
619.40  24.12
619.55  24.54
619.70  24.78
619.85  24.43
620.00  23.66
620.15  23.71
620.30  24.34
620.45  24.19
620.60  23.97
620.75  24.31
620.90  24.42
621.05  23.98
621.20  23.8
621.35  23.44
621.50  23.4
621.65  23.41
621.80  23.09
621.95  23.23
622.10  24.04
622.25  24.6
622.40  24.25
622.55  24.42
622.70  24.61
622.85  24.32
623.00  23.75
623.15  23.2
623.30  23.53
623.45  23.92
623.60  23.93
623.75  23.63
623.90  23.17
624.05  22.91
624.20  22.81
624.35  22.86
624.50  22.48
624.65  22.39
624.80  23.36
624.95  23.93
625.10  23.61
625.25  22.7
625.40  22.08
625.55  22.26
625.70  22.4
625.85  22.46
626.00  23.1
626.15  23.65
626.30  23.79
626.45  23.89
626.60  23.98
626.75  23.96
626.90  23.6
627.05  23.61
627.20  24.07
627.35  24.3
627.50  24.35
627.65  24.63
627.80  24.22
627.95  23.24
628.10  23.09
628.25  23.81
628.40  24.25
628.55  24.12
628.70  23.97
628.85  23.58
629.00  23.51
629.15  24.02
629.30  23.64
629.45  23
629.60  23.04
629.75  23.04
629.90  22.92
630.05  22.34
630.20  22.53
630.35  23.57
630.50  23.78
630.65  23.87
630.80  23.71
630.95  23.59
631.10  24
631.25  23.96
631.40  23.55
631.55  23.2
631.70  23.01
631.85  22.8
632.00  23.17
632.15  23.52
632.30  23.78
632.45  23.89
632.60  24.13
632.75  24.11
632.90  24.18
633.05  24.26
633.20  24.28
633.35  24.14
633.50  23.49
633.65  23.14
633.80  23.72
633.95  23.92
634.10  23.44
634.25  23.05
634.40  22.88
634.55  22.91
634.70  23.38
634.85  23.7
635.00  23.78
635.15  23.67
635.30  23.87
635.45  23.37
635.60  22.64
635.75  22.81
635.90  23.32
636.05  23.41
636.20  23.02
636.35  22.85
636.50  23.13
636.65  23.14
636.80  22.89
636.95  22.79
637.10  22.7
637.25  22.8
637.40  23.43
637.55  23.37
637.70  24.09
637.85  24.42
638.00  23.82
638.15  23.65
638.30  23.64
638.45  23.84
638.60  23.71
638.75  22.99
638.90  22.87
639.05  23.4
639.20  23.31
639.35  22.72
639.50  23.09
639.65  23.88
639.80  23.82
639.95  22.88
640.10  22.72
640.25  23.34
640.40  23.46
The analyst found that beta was -1.1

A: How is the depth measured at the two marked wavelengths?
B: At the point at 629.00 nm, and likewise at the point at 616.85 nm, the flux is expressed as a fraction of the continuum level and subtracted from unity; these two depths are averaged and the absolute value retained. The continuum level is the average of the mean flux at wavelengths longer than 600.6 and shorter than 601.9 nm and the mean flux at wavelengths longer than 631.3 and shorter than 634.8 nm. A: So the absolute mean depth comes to 0.046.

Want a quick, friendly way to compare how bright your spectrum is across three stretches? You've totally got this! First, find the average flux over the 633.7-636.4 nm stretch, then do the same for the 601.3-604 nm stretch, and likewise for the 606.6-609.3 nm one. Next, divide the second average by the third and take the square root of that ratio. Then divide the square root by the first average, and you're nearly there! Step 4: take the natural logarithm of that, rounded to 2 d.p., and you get -3.14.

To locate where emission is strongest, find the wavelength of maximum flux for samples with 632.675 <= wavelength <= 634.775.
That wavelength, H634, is 633.20 nm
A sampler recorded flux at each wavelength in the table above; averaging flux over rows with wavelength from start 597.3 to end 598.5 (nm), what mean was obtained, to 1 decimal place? 24.7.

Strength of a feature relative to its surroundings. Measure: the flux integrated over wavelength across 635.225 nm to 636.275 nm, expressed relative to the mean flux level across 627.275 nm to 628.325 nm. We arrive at 1.017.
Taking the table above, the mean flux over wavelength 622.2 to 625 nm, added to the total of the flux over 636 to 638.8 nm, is 467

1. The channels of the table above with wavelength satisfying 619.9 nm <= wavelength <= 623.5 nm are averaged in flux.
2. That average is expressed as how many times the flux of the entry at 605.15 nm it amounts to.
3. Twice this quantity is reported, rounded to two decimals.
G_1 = 1.92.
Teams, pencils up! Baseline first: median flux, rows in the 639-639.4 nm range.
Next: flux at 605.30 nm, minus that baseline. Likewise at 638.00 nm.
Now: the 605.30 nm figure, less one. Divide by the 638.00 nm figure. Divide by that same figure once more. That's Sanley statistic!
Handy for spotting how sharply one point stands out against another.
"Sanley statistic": 1.4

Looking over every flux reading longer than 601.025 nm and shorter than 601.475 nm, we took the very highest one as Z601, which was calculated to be 25.67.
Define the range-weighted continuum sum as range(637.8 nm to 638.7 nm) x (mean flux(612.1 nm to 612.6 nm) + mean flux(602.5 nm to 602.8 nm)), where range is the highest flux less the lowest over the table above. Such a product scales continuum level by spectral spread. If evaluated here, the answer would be 38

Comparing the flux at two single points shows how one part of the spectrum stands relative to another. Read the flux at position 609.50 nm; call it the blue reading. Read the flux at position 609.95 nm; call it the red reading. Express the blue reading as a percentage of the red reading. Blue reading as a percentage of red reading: 104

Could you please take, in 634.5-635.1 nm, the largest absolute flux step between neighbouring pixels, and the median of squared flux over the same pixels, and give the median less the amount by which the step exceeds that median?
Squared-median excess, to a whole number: 1108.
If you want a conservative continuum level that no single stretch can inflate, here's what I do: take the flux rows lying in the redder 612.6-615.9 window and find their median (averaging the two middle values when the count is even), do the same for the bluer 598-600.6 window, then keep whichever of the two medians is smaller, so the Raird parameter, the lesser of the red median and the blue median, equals 24.0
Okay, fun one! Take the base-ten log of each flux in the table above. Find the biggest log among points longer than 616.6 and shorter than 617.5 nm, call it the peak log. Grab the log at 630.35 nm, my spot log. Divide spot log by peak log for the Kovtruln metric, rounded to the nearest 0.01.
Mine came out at 1.00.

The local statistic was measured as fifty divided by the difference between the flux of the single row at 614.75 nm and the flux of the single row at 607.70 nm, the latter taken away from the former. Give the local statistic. -98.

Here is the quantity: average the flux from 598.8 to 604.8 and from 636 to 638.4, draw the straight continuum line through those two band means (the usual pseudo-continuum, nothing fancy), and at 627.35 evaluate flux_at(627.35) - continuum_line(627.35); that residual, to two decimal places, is 0.54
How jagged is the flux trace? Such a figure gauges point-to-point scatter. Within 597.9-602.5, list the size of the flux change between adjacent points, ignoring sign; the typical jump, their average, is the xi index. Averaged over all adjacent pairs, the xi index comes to 0.36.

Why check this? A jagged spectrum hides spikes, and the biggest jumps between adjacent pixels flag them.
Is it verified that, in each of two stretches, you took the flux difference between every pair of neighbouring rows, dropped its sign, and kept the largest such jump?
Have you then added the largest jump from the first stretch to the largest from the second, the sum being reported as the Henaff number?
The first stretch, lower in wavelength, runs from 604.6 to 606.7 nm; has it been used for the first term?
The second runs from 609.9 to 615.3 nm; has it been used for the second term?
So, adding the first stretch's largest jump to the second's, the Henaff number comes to 1.97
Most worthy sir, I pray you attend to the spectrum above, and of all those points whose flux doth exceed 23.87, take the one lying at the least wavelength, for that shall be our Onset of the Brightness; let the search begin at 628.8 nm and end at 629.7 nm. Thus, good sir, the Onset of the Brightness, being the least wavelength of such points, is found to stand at 629.15 nm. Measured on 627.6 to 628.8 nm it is 627.65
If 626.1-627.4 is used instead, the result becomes 626.45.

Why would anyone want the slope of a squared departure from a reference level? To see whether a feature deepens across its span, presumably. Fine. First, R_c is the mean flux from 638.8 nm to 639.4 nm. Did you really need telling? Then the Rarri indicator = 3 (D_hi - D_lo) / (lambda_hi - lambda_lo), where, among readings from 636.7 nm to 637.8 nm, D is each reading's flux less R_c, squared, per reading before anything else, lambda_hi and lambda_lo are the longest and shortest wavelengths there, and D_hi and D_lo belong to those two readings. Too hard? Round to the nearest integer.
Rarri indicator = 3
